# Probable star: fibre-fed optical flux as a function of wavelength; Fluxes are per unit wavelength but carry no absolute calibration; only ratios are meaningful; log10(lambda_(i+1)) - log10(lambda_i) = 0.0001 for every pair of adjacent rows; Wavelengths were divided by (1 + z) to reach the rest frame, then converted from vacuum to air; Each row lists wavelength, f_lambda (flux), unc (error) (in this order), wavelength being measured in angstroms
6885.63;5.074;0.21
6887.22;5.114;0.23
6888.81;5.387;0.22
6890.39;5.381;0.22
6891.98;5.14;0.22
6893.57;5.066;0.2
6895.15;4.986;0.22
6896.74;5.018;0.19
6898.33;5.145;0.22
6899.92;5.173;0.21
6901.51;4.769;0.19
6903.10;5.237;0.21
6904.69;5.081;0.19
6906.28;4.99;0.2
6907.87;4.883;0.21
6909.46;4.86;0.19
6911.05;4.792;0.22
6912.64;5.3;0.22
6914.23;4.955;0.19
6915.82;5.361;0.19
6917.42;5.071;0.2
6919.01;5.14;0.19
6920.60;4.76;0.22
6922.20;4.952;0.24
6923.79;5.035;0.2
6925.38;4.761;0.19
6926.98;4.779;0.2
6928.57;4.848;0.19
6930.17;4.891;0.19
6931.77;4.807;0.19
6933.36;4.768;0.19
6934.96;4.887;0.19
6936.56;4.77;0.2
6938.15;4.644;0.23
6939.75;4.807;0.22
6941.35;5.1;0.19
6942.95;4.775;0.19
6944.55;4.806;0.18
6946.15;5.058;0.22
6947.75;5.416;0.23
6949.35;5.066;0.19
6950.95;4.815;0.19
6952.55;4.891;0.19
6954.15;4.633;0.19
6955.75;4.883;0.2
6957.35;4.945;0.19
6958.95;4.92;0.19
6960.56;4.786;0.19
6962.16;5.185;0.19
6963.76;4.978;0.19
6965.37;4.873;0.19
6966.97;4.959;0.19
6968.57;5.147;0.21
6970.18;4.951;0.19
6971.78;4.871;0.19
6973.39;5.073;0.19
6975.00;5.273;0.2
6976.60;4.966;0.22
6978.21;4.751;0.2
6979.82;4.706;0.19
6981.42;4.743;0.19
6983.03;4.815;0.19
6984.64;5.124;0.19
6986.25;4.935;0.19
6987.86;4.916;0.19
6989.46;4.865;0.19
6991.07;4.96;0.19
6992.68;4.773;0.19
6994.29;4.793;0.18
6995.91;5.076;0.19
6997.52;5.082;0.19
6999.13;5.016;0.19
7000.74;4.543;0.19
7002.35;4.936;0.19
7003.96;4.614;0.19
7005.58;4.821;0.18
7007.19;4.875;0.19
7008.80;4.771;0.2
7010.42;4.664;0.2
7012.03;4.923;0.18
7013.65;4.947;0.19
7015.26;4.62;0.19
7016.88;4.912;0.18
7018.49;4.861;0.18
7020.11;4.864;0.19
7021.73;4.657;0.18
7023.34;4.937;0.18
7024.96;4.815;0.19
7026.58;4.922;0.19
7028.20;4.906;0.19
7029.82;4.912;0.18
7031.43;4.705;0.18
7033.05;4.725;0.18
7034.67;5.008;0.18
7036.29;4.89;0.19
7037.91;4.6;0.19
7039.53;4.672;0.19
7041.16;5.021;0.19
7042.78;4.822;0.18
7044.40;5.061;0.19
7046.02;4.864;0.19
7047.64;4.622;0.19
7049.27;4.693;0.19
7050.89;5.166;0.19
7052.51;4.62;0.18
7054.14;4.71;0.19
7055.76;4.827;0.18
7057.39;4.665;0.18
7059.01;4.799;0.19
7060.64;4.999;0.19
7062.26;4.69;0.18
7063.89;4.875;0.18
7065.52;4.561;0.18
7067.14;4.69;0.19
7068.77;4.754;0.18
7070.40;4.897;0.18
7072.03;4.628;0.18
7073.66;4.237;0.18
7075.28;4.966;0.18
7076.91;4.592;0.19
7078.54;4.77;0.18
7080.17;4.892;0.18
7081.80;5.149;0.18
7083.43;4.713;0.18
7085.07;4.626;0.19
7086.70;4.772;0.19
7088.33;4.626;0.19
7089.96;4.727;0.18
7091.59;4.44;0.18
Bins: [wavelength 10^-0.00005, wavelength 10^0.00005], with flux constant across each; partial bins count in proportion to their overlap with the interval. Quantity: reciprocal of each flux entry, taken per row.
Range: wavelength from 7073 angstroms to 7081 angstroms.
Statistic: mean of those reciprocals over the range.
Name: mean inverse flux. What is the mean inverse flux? 0.214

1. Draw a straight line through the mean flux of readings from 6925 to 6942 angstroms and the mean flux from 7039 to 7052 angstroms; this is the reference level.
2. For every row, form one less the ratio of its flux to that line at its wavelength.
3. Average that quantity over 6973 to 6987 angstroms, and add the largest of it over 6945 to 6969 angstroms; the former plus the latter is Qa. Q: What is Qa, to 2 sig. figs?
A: 0.022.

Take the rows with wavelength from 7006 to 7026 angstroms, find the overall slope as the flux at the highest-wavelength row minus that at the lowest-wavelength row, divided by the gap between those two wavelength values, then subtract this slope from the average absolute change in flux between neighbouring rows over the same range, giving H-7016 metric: 0.16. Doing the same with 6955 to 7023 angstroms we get 0.16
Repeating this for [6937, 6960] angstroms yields 0.19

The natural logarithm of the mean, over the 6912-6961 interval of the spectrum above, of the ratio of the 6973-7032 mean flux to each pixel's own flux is -0.01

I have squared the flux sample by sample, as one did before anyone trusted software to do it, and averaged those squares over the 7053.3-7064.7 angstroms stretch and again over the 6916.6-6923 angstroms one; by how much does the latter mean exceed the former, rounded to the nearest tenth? 1.8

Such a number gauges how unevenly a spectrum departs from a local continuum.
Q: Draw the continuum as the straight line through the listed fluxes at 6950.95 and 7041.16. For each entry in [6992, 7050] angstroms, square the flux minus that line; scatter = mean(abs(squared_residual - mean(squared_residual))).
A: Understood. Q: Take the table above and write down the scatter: 0.045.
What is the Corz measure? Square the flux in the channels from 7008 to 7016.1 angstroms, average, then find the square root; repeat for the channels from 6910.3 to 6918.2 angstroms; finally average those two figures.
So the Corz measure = 4.94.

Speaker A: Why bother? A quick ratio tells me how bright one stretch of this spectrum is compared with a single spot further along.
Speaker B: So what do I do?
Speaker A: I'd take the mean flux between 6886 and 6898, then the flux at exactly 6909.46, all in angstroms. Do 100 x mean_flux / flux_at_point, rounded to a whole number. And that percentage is 106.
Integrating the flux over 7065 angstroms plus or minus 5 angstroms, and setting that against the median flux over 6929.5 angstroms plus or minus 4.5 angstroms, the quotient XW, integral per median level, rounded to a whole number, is 10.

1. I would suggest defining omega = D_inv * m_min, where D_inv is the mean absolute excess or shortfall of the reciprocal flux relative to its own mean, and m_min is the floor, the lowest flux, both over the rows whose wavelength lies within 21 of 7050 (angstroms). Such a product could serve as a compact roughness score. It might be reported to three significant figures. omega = 0.0260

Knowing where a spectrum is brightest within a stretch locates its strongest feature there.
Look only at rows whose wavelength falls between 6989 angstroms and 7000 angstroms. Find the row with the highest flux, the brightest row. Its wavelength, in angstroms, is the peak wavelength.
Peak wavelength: 6997.52 angstroms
